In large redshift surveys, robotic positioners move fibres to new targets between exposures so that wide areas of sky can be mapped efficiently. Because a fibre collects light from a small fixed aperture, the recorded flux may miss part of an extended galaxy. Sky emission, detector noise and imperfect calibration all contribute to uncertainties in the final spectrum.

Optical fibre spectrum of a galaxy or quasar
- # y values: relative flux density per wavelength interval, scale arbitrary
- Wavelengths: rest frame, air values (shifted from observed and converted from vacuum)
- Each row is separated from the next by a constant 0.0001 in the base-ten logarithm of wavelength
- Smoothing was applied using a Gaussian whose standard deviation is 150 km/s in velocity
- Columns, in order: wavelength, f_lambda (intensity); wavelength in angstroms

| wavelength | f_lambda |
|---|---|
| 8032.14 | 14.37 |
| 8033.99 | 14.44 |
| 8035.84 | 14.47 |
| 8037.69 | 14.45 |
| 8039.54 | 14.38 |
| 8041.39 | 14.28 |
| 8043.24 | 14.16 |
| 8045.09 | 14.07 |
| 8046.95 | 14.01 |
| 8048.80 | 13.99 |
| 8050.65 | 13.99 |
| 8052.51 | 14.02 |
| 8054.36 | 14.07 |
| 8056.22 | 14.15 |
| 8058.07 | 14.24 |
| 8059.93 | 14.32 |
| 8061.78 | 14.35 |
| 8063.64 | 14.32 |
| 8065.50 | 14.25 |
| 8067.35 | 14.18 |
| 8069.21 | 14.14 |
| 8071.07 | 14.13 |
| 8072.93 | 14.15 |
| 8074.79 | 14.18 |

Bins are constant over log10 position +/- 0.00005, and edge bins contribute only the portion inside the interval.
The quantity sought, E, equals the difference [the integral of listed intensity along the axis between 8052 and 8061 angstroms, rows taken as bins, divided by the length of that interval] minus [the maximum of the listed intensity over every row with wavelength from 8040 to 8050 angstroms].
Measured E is -0.10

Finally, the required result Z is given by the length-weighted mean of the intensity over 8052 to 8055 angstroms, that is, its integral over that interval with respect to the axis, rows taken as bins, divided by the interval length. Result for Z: 14.07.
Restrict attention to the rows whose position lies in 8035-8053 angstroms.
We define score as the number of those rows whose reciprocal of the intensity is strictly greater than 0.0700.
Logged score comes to 7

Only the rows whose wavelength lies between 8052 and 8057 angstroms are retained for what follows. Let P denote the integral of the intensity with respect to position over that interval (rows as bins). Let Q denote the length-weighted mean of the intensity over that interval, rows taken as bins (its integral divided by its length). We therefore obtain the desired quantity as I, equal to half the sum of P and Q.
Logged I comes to 42.2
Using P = 70.4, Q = 14.1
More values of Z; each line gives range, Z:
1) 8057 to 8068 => 14.29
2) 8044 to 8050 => 14.03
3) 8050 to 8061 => 14.14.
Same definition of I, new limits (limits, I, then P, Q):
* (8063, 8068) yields 42.8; 71.3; 14.3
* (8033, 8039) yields 50.6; 86.7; 14.5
